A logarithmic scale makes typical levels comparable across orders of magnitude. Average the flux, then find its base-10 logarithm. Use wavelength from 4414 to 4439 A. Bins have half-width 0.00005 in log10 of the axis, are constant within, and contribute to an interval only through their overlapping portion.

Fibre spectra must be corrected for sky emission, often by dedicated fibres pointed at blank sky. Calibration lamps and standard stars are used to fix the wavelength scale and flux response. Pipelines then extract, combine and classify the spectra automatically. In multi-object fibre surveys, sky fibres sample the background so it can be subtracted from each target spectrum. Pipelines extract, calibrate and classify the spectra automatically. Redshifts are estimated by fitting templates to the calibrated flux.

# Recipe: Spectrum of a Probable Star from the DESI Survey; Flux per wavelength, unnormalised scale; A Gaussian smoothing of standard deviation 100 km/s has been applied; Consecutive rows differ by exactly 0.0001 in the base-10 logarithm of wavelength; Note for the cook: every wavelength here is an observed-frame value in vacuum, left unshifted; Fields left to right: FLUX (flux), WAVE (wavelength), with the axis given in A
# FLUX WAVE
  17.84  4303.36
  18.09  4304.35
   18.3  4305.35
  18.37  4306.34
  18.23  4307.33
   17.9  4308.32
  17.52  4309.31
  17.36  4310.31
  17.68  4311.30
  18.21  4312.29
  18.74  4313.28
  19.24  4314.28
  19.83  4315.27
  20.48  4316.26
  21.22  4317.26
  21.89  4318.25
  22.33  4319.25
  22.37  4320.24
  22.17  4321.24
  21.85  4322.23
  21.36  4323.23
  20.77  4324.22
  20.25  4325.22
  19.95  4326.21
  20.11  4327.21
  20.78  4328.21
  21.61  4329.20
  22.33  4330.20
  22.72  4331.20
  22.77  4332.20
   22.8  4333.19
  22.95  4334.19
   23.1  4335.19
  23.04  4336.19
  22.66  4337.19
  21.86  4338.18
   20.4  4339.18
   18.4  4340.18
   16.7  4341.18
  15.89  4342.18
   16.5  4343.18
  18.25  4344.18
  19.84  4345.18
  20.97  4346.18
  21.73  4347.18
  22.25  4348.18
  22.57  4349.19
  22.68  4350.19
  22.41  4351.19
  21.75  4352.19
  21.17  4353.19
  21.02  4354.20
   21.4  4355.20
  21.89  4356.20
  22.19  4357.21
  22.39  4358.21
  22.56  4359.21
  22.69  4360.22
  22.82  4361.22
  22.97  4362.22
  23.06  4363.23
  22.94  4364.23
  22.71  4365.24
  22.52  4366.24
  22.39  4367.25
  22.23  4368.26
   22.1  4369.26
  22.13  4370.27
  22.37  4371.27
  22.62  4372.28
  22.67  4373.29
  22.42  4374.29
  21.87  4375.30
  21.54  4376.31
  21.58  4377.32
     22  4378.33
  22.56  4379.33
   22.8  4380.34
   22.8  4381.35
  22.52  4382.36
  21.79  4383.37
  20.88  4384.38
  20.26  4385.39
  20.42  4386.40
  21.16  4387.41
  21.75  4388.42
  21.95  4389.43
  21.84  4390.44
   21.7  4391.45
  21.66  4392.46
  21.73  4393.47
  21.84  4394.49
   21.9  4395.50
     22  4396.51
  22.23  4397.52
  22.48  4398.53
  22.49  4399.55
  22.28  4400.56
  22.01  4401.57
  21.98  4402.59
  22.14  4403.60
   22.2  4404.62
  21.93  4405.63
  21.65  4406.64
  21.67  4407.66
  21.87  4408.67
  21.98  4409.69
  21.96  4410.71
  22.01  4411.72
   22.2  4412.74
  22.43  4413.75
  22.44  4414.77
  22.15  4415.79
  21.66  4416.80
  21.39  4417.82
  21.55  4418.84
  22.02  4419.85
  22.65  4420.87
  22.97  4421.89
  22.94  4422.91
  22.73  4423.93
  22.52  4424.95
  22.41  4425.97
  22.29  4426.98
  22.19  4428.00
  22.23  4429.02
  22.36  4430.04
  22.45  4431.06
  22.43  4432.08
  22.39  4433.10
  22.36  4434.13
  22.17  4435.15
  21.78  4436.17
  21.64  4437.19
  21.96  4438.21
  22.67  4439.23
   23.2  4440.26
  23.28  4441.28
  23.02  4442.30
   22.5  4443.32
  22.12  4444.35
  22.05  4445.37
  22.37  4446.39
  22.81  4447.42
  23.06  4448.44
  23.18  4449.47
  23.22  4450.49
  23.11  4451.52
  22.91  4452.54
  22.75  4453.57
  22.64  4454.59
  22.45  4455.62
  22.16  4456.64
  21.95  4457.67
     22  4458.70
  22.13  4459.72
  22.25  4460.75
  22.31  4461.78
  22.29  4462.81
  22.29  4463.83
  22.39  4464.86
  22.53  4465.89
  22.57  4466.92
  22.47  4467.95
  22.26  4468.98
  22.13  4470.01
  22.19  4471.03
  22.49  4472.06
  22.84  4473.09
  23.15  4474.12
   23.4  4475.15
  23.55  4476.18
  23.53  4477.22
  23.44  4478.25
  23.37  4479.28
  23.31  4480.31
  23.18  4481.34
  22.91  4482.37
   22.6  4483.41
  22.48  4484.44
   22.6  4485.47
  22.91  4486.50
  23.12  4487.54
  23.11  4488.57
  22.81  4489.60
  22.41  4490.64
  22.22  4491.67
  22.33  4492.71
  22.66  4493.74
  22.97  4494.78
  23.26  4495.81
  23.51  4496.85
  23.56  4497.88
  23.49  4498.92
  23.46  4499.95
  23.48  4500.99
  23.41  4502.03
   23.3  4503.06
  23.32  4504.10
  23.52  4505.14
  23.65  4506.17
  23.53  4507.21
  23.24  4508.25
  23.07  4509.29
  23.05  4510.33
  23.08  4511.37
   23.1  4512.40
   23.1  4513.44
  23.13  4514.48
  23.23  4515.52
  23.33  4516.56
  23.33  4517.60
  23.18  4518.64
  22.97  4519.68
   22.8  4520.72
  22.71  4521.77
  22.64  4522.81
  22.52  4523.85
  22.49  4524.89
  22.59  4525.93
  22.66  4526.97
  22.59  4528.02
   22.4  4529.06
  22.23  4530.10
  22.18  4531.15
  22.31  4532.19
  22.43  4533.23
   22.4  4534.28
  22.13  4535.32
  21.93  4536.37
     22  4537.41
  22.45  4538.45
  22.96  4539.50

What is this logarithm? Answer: 1.35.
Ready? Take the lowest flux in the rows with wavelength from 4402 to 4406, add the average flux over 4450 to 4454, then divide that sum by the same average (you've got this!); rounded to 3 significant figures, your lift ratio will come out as 1.95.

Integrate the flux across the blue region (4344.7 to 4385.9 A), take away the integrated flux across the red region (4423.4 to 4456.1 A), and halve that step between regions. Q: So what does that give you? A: 87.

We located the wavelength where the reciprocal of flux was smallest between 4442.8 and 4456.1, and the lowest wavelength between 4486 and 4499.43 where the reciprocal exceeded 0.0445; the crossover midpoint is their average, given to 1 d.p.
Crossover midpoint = 4470.6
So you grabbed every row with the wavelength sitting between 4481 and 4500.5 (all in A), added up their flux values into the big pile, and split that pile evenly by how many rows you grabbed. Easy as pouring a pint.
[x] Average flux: 22.9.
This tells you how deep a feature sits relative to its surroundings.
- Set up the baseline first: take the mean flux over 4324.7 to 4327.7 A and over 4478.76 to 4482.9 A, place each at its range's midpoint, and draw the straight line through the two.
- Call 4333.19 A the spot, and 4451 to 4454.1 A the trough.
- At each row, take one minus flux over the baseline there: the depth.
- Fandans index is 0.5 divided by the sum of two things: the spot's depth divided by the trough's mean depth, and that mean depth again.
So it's 0.1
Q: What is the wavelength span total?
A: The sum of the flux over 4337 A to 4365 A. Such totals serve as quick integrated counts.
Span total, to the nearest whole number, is 592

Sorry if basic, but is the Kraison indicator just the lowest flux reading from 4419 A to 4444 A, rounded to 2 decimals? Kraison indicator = 21.64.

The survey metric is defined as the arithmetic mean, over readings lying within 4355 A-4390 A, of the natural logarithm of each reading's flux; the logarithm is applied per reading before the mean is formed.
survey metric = 3.10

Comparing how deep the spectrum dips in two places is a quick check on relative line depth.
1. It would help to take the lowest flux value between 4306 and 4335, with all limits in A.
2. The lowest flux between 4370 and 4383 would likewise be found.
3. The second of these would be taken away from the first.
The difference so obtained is -4.2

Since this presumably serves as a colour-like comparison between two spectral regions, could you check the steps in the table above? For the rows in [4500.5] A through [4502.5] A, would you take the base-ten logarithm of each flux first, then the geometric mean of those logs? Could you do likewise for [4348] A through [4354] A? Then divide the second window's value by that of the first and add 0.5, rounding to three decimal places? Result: 1.482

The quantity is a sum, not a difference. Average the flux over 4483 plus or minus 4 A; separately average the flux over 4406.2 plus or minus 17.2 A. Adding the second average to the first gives 44.98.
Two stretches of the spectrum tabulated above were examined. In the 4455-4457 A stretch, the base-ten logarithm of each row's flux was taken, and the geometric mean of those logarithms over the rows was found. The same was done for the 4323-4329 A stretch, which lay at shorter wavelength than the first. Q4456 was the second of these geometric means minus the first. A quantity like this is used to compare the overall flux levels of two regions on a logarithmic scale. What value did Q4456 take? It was -0.036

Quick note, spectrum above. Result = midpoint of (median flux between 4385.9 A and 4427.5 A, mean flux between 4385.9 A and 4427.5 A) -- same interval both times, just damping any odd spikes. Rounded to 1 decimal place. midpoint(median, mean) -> 22.0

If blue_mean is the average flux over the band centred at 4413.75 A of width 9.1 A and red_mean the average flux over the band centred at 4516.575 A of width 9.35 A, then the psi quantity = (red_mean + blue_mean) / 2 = 22.6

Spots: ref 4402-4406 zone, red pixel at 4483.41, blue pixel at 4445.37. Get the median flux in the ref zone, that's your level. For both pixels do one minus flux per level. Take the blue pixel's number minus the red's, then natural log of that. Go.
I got -3.7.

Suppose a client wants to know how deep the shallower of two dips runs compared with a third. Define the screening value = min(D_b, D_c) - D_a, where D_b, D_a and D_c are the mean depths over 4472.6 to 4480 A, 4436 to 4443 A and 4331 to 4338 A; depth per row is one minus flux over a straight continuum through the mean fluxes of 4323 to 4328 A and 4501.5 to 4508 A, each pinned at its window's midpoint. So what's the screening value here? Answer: -0.10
